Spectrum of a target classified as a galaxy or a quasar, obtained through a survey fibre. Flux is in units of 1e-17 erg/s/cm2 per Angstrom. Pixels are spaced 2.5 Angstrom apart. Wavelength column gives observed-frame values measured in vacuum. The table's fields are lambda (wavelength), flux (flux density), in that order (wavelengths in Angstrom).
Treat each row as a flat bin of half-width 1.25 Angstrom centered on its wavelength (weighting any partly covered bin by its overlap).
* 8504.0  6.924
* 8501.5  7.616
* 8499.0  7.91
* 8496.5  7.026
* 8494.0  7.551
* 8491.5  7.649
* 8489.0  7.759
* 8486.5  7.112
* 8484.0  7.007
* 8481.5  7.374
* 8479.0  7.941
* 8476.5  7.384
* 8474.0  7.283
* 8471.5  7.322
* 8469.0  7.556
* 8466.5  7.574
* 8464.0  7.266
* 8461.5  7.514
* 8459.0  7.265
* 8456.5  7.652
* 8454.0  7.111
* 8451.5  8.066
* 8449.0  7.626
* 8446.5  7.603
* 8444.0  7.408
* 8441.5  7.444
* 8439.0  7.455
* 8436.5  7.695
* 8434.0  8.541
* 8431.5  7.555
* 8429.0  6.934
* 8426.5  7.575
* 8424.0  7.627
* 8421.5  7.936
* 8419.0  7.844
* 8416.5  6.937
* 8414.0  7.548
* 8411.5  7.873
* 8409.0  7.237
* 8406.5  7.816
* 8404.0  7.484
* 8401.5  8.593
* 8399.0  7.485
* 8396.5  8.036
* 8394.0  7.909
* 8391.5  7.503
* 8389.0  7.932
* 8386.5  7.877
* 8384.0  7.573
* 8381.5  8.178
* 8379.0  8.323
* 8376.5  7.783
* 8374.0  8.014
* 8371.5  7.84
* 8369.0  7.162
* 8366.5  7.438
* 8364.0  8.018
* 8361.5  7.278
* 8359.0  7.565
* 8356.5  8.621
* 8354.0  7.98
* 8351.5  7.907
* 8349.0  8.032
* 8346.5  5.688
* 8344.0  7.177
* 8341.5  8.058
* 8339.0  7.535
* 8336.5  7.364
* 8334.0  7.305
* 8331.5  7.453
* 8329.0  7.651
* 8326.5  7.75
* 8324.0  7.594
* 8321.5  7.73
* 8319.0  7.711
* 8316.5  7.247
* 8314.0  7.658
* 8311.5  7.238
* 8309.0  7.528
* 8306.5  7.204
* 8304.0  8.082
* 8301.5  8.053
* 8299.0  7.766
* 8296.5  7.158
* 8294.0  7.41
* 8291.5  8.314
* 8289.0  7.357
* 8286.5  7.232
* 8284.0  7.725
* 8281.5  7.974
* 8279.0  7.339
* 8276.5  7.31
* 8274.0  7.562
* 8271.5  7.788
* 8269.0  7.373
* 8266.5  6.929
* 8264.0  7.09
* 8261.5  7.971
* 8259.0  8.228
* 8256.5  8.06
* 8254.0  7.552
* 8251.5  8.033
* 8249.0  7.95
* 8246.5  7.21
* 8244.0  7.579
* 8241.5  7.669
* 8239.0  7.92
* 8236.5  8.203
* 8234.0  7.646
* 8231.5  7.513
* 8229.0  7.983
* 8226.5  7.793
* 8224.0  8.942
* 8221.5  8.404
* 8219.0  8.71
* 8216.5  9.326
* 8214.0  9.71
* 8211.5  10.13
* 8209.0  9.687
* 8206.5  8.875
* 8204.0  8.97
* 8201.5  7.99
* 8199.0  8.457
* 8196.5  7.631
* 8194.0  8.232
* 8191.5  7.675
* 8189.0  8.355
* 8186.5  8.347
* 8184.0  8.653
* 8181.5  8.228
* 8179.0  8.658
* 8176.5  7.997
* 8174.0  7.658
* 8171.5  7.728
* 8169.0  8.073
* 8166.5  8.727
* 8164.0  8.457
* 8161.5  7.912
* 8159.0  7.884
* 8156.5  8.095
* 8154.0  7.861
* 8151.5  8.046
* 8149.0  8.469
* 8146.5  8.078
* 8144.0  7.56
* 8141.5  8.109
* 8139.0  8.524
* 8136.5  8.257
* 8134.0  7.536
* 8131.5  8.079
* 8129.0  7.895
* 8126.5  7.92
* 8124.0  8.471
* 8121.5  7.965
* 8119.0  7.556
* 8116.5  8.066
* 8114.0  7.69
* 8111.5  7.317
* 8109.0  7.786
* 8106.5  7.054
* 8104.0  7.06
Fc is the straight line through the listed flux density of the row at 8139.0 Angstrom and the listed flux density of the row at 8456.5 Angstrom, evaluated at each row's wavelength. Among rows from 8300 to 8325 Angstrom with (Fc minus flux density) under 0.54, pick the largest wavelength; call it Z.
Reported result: 8324.0 Angstrom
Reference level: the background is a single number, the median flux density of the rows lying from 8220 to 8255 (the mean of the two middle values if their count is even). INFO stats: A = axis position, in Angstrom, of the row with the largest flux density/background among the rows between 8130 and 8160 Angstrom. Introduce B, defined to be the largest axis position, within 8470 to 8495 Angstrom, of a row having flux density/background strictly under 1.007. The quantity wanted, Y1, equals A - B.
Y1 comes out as -355.0 Angstrom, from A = 8139.0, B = 8494.0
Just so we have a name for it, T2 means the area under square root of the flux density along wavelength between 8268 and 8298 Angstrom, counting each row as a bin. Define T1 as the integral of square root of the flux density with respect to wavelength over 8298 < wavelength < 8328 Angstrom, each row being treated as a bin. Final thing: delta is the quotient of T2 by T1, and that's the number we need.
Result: 0.995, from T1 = 82.8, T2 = 82.4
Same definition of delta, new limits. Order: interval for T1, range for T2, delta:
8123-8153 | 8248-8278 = 0.973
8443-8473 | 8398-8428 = 1.011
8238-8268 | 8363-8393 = 1.008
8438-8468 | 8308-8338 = 1.001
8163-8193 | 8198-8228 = 1.041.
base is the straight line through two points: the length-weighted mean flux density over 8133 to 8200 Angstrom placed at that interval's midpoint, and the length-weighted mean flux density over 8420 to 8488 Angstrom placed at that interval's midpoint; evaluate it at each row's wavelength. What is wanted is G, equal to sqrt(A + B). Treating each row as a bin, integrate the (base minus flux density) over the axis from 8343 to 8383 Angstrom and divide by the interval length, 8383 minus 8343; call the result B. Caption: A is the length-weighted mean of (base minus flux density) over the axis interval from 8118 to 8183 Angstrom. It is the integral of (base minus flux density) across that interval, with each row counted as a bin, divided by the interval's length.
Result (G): 0.31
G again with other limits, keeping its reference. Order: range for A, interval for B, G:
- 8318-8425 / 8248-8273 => 0.48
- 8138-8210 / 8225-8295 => 0.35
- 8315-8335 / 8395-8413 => 0.24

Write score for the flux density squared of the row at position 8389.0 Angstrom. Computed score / 63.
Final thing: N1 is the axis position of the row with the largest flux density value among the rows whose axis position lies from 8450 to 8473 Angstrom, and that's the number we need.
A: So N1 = 8451.5 Angstrom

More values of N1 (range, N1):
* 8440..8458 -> 8451.5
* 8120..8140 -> 8139.0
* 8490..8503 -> 8499.0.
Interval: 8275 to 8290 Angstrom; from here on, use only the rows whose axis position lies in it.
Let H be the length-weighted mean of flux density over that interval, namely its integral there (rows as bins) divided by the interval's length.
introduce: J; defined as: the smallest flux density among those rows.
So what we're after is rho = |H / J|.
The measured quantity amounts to 1.04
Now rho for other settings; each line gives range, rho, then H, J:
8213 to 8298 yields 1.13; 7.85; 6.929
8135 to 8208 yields 1.08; 8.19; 7.56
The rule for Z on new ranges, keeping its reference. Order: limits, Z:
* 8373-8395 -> 8394.0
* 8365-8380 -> 8379.0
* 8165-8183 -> 8181.5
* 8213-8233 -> 8229.0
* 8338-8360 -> 8359.0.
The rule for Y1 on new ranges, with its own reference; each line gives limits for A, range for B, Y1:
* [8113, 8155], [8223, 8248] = -107.5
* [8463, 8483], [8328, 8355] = 127.5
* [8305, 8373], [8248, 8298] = 60.0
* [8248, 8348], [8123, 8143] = 157.5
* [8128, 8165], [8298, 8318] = -177.5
